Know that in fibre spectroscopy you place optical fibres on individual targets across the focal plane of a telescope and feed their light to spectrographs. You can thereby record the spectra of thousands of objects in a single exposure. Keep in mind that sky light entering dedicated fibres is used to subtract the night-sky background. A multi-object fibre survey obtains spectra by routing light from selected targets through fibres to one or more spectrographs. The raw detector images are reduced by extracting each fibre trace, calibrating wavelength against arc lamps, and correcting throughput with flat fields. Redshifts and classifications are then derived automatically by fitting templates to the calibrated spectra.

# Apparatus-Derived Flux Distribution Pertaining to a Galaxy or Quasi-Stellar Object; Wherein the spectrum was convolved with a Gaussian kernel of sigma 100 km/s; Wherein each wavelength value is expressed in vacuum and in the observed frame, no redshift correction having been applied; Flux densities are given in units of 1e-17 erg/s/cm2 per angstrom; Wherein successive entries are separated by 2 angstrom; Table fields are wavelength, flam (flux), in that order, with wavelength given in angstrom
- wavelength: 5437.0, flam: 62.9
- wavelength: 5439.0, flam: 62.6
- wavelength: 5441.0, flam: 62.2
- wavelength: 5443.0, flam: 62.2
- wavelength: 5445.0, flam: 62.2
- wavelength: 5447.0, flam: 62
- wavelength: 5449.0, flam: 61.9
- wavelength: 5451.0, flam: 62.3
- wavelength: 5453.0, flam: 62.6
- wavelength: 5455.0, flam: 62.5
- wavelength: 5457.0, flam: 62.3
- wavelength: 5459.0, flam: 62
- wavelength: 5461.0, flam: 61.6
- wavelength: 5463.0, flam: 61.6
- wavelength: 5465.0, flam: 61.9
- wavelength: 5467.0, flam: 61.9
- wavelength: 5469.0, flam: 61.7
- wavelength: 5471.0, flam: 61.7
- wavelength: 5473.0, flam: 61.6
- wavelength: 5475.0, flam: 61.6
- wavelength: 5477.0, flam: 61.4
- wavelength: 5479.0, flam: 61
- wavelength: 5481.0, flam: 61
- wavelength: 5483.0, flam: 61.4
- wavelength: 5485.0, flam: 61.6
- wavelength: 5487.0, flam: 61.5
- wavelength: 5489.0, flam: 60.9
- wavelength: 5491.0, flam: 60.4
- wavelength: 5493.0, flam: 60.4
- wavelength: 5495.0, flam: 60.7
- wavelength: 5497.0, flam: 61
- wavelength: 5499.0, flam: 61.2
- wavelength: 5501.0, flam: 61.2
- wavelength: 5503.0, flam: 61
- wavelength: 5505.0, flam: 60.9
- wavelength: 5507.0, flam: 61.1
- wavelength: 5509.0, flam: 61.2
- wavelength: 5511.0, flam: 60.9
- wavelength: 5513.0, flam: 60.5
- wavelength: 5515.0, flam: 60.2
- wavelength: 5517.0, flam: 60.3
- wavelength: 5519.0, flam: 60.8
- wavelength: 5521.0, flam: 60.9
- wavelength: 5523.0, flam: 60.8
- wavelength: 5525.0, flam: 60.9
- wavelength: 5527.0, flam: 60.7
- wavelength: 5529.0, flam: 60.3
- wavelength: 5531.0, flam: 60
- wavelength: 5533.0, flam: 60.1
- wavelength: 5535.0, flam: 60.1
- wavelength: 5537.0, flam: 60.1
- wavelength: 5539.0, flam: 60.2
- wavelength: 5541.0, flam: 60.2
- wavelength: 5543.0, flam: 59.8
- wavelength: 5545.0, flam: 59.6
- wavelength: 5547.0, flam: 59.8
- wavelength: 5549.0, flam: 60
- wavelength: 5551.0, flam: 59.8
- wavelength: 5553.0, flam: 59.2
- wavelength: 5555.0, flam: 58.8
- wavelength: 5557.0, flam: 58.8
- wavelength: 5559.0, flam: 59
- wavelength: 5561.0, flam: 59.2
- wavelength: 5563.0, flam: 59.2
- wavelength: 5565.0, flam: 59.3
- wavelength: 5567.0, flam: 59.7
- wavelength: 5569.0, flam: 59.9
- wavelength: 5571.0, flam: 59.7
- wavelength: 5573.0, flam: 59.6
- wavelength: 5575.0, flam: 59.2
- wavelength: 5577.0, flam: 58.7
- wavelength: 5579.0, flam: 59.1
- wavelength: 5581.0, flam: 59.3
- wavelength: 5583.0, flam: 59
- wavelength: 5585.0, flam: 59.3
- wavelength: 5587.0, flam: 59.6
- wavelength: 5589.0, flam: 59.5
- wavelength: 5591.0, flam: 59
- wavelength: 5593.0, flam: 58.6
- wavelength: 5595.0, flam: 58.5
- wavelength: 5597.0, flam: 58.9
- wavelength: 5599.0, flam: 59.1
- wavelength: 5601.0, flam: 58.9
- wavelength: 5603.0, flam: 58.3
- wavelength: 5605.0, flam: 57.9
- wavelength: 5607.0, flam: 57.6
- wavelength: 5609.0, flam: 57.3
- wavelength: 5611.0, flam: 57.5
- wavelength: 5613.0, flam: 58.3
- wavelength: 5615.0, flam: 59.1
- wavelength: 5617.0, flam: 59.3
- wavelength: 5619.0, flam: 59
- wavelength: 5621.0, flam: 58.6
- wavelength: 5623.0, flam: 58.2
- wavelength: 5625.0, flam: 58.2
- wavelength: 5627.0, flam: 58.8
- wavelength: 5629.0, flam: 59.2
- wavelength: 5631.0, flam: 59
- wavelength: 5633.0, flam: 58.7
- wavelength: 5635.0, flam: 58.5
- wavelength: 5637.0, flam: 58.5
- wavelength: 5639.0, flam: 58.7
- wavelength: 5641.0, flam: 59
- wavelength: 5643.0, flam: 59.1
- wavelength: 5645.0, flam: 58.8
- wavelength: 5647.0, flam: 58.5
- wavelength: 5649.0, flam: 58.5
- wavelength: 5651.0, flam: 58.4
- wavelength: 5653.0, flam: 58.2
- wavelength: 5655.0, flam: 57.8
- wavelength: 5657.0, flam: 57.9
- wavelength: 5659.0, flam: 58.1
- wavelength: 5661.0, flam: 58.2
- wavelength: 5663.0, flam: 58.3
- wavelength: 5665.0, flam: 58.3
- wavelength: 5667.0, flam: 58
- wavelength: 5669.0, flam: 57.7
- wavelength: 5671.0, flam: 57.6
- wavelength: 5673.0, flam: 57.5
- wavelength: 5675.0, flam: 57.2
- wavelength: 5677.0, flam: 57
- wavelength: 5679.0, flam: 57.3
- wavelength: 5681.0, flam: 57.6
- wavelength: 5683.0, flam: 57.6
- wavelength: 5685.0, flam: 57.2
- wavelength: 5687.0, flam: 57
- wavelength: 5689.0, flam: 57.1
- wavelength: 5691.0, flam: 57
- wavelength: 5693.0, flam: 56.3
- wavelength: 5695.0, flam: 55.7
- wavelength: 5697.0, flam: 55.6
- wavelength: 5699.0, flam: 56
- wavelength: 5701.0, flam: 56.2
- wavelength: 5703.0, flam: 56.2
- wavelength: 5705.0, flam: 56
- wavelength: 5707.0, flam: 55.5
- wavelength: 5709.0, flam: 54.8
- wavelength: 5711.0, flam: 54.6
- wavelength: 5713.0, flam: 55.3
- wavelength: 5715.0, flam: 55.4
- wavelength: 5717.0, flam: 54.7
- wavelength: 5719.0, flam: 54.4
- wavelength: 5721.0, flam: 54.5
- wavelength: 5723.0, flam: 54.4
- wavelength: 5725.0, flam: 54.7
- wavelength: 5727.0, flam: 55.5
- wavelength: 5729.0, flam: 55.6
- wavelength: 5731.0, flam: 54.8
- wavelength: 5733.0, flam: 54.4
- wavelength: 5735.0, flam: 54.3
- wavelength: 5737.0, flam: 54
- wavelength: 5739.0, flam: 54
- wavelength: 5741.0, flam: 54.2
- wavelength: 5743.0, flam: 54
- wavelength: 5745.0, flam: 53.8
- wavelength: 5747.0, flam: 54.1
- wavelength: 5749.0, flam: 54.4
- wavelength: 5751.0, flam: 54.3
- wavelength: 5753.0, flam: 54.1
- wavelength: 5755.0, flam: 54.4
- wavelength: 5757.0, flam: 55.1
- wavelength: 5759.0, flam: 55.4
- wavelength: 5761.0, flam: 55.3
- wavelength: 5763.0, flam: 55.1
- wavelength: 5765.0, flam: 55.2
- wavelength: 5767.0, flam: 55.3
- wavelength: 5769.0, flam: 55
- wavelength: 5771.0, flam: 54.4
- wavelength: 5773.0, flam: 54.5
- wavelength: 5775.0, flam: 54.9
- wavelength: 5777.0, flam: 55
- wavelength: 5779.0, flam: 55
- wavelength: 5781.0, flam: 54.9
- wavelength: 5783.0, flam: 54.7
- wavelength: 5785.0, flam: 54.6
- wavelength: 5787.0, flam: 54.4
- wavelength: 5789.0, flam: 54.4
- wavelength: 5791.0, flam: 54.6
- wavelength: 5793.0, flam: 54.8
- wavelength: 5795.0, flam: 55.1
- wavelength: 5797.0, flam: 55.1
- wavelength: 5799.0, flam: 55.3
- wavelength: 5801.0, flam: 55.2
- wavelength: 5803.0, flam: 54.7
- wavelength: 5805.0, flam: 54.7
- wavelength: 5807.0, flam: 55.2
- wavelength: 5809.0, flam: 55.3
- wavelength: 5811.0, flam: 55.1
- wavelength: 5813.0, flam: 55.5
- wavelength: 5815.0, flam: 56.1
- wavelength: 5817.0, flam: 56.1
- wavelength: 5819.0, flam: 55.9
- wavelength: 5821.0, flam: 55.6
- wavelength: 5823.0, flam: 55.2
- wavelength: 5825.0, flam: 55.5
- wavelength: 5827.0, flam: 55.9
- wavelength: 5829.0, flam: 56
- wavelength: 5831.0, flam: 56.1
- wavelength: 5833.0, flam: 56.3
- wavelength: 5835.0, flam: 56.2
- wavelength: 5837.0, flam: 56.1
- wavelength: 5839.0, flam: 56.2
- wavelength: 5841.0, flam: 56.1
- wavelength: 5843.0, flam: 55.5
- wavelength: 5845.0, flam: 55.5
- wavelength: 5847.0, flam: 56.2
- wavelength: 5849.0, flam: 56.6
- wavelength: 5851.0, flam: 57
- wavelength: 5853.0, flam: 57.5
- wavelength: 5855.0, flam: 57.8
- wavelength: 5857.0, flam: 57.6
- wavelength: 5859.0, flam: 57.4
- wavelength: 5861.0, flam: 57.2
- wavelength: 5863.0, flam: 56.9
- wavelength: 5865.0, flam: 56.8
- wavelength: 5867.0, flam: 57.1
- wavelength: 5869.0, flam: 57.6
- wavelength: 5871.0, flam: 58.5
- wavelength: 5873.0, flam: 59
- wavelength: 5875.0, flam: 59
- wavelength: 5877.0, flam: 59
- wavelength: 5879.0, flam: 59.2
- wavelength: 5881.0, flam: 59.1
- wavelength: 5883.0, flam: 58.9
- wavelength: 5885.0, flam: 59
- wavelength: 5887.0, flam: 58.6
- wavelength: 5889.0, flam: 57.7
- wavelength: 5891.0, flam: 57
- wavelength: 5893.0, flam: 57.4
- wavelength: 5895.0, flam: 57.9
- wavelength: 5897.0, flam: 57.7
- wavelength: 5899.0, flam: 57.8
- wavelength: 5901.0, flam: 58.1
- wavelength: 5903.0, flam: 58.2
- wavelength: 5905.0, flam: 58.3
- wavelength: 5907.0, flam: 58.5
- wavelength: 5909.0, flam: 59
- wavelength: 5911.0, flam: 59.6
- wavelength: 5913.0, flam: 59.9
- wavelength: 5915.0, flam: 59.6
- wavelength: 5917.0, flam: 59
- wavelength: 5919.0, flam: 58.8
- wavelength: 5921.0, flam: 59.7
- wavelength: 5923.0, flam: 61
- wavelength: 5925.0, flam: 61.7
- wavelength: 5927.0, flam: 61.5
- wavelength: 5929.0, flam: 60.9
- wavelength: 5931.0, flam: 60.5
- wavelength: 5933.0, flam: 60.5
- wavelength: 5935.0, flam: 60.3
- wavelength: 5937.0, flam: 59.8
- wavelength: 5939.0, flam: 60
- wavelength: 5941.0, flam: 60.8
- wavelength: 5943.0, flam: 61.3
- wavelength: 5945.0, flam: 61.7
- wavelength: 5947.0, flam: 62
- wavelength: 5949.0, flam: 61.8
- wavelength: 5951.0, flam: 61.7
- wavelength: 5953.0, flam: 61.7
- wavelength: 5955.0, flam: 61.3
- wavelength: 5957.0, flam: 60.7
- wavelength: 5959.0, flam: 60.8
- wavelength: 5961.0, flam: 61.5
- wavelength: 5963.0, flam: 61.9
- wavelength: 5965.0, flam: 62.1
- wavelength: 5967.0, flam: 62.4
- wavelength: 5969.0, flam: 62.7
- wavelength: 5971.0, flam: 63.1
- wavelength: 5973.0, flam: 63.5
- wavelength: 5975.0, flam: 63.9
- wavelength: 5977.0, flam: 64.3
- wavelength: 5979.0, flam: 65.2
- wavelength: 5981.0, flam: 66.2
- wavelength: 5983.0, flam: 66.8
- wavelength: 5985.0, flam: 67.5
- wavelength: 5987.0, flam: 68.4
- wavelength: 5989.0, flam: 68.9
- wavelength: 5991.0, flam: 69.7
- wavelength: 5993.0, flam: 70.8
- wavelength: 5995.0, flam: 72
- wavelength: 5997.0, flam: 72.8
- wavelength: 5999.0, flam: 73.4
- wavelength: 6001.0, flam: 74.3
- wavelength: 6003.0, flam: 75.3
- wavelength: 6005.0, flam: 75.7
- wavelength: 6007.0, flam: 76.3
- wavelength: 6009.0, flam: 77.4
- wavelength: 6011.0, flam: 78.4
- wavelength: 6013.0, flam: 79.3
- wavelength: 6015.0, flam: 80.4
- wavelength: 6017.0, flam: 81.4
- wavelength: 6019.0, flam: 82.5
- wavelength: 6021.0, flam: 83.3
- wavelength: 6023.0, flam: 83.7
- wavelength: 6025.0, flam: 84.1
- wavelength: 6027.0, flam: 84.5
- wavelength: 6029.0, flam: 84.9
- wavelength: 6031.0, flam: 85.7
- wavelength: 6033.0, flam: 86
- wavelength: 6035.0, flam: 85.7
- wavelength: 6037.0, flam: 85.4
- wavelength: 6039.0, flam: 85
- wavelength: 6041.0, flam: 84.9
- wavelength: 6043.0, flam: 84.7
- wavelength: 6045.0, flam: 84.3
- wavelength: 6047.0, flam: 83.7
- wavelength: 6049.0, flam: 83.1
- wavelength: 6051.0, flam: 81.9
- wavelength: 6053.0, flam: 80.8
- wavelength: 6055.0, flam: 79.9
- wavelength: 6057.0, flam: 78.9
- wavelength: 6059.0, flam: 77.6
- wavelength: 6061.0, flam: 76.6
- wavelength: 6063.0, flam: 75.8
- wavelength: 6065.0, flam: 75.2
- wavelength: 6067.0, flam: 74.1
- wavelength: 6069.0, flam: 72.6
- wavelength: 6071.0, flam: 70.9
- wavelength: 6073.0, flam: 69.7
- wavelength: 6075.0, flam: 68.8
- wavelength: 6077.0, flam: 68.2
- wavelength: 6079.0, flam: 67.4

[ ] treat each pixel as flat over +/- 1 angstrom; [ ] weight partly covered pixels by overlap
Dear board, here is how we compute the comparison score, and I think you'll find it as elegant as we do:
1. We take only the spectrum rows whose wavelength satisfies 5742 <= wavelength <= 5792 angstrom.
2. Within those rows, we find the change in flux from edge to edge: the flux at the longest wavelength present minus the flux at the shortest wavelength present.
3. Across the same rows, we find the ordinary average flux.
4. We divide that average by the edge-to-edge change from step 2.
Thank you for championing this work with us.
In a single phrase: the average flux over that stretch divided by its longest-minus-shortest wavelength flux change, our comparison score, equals 91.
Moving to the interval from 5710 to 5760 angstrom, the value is 68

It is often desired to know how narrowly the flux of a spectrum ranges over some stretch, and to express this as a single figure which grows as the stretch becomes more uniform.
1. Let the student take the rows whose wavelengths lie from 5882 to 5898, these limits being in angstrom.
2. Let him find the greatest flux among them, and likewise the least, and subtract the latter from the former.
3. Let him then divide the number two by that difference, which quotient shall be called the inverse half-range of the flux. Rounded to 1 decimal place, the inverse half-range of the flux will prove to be 1.0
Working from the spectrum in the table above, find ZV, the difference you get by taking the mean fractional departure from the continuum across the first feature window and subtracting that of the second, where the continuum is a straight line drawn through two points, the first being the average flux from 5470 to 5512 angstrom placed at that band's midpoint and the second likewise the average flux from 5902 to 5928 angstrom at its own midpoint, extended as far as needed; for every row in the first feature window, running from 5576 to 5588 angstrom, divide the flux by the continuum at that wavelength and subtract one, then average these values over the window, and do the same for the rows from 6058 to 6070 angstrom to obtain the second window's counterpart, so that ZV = -0.30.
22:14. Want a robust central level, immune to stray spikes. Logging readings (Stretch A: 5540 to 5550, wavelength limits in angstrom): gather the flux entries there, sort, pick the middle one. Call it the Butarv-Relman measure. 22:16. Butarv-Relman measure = 60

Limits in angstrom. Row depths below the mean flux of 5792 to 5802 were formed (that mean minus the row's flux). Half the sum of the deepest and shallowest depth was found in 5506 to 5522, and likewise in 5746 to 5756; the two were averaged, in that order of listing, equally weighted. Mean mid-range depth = -2.4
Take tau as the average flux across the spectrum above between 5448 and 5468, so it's 62.1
